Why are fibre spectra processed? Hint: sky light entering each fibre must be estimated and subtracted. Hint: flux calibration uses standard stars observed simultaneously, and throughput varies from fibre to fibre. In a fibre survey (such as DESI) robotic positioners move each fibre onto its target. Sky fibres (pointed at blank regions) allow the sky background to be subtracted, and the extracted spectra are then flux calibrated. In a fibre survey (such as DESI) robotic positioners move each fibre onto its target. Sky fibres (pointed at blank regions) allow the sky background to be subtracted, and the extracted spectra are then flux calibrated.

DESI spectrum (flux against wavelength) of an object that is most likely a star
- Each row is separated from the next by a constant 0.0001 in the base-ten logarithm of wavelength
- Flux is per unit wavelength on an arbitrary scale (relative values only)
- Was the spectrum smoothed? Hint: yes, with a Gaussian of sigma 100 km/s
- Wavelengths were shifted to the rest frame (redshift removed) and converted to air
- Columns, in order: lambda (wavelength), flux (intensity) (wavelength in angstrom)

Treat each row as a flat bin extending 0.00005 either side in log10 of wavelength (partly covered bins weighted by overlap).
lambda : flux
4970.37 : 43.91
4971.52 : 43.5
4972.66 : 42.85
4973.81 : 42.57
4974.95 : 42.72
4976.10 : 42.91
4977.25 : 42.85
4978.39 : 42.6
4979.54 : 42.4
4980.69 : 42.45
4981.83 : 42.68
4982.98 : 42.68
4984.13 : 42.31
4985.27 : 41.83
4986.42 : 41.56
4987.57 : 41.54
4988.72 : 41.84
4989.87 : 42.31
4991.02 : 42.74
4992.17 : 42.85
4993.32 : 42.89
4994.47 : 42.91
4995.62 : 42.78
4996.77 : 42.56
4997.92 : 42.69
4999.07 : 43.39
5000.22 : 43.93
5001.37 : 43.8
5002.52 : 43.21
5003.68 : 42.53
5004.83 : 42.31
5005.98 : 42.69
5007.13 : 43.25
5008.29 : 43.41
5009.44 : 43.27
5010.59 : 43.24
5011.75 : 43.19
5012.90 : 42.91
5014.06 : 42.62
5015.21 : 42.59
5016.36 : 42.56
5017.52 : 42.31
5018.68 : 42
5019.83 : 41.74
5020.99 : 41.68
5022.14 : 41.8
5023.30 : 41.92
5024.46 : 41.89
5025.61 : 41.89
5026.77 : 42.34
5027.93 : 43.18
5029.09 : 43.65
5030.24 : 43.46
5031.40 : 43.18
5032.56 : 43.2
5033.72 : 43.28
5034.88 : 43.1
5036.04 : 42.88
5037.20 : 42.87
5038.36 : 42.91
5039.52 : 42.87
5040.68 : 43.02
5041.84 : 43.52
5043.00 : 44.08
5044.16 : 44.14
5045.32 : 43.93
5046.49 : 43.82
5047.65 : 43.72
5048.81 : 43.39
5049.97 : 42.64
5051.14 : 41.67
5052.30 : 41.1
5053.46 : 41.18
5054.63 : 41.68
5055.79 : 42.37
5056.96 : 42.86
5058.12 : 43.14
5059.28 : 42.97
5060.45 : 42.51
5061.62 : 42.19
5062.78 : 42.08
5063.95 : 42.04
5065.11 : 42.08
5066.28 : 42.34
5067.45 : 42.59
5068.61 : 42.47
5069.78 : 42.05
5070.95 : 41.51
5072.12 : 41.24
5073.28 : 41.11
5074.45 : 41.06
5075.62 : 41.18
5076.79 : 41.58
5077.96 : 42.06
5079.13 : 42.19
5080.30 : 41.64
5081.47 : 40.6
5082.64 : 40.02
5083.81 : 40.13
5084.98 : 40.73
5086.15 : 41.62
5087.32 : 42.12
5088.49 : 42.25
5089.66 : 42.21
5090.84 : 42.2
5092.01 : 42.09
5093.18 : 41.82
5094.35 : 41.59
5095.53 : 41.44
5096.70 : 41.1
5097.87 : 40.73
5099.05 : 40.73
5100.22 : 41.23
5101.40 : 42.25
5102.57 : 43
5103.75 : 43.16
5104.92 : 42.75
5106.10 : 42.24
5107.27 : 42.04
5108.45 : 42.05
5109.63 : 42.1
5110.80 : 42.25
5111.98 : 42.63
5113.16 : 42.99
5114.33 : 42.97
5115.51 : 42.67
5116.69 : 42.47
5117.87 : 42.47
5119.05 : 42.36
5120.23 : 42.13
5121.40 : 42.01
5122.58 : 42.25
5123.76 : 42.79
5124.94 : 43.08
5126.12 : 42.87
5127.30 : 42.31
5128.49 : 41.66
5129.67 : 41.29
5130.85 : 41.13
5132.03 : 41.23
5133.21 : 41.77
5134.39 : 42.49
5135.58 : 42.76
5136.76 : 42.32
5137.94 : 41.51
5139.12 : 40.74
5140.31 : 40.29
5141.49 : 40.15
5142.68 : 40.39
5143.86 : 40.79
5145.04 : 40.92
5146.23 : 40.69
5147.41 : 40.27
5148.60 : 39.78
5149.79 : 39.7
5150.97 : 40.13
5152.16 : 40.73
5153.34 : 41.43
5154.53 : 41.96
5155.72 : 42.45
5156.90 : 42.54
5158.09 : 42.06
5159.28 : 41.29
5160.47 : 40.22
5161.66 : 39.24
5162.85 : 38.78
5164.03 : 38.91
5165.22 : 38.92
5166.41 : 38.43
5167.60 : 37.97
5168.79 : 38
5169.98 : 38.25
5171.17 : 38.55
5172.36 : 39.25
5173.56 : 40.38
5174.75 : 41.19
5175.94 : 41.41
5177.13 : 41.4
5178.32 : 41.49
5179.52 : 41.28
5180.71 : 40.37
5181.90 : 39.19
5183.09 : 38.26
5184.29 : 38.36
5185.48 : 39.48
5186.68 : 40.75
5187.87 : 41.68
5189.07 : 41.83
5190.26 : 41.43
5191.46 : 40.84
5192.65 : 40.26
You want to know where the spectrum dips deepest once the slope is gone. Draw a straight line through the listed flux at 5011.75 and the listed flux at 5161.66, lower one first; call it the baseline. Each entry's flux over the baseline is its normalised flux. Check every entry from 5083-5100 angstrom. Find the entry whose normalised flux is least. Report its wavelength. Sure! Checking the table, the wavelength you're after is 5083.81 angstrom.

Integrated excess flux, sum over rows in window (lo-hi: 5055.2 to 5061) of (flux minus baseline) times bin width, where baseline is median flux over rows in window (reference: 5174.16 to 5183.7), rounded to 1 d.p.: 8.9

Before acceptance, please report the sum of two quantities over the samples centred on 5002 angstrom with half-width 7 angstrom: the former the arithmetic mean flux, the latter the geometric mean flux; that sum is 86.1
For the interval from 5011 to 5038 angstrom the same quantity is 85.2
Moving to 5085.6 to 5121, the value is 84.2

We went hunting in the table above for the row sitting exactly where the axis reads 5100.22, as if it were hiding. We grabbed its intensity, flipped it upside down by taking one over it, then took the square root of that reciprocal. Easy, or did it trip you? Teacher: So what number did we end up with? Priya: 0.156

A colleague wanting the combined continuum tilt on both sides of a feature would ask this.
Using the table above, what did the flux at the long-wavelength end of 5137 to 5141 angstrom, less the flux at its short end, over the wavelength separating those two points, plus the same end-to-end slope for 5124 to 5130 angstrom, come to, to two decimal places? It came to -0.89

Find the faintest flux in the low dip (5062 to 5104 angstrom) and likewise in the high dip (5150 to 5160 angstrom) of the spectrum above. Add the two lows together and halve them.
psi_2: 40.1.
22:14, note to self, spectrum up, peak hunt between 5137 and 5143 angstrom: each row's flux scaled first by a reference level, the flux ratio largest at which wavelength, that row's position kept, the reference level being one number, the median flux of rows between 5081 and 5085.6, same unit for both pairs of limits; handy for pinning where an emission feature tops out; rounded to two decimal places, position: 5137.94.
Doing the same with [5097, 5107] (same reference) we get 5103.75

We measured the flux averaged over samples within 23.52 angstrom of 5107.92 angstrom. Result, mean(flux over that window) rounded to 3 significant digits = 42.1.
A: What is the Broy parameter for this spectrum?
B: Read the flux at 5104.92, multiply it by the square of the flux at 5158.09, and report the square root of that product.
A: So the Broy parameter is 275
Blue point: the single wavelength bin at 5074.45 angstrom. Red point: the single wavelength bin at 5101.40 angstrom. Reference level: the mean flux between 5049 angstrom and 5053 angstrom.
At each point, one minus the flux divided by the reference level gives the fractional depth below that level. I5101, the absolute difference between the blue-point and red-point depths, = 0.03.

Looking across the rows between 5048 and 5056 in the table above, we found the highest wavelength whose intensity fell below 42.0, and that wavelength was 5054.63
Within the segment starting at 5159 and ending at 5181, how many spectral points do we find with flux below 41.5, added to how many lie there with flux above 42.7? 19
